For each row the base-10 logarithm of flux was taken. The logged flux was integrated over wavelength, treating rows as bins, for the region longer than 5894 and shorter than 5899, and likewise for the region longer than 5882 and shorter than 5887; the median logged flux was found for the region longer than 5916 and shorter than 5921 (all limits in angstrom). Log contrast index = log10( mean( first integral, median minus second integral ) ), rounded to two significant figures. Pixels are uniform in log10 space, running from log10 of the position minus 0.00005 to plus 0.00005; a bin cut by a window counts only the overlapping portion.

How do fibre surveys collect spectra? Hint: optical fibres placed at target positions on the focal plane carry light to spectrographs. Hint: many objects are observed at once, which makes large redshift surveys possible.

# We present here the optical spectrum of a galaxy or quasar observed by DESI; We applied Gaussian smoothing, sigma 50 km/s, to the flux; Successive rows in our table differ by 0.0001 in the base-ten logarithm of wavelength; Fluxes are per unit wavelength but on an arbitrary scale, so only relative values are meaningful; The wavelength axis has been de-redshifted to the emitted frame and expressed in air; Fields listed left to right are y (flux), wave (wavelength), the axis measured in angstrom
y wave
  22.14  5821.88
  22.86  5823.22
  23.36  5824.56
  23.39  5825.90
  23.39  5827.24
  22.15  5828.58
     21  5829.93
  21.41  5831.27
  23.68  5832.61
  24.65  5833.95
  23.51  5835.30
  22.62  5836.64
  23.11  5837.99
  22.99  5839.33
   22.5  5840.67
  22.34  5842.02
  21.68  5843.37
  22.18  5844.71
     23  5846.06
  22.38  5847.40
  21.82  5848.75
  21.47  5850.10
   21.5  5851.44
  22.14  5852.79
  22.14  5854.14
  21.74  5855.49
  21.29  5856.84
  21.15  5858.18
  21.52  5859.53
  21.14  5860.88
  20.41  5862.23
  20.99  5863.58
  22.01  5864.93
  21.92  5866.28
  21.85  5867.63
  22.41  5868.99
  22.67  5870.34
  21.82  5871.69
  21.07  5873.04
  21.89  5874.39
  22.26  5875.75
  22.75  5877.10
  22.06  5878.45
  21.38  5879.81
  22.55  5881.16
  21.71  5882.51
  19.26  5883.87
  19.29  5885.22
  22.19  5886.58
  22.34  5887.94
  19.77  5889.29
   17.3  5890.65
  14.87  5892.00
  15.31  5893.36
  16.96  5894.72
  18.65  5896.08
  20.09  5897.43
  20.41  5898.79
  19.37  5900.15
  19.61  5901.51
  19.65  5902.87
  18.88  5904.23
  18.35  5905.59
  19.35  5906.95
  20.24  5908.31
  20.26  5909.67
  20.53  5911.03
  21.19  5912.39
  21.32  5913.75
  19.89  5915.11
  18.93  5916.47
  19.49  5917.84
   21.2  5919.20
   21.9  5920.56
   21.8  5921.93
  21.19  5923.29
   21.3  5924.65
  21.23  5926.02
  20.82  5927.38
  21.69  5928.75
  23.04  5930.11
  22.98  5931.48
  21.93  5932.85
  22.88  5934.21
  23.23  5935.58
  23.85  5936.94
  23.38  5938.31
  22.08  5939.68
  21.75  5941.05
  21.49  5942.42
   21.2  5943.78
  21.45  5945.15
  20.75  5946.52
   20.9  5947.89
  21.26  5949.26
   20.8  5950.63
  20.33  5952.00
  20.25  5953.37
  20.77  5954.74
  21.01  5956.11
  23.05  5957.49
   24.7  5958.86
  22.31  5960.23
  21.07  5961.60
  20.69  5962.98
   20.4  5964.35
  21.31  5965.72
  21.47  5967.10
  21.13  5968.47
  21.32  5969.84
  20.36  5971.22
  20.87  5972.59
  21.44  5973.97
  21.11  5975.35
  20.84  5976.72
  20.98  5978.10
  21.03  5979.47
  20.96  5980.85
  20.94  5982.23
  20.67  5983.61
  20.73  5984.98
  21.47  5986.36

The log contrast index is -0.25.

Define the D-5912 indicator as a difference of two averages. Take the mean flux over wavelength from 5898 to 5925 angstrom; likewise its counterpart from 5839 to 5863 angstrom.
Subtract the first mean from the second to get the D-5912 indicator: 1.6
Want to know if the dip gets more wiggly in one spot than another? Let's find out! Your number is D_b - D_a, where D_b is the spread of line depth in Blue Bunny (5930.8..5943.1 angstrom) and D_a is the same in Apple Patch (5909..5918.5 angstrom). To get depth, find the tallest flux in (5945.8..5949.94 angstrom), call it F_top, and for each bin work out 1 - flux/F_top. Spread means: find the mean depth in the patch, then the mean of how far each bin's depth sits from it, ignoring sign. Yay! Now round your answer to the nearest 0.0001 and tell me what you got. 0.0017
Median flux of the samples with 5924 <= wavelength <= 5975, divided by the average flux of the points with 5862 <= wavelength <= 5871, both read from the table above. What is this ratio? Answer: 0.98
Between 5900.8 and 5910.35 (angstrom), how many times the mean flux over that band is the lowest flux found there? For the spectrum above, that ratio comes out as 0.94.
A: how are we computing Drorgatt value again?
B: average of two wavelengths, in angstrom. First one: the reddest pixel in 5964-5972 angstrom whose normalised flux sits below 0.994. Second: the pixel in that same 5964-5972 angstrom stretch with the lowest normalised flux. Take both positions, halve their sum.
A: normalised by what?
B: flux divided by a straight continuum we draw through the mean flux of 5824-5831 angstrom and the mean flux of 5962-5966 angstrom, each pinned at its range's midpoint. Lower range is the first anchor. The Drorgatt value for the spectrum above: 5967.8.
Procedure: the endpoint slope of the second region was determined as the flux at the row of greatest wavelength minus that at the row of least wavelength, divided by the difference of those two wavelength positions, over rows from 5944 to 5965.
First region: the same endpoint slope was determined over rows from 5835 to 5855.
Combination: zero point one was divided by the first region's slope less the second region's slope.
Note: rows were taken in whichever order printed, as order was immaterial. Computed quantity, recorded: -6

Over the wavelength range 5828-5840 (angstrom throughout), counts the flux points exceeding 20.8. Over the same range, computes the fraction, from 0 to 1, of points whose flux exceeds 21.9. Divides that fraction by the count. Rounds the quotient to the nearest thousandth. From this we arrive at 0.086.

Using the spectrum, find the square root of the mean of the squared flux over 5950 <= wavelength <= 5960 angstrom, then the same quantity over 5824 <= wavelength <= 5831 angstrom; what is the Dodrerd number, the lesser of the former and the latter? 21.6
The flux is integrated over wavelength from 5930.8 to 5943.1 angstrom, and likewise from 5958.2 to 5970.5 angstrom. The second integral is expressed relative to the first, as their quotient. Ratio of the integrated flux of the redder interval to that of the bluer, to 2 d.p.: 0.96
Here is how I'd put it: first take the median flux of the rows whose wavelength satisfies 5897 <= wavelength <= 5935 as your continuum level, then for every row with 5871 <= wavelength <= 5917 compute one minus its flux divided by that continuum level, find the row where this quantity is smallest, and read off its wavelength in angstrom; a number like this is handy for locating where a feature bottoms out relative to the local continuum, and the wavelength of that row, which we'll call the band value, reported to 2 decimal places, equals 5877.10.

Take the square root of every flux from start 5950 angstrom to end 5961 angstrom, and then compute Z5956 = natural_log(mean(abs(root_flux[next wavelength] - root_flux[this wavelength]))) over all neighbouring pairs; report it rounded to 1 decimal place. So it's -2.2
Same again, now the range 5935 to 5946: -2.9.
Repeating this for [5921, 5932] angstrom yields -2.9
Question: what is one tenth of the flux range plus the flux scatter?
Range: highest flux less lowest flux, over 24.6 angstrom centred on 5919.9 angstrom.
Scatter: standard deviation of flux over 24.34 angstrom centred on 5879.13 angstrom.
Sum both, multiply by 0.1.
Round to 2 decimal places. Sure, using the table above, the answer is 0.56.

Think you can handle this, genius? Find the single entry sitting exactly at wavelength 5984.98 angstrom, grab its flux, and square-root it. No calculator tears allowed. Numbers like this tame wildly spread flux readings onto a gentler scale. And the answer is 4.55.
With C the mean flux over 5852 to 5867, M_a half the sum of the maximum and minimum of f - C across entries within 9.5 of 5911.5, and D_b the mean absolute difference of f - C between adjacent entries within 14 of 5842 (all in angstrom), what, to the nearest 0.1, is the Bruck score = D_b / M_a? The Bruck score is -0.5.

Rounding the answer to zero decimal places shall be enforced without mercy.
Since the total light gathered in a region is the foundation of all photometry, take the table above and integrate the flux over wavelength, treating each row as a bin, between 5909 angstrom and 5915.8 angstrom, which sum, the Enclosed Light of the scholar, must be 140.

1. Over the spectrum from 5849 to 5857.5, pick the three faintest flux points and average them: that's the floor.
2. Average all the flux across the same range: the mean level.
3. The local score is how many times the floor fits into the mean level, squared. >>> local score 1.03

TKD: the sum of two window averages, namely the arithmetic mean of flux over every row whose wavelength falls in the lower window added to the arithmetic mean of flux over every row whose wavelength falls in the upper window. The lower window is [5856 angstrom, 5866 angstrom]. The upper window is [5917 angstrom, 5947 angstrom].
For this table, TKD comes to 43.1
